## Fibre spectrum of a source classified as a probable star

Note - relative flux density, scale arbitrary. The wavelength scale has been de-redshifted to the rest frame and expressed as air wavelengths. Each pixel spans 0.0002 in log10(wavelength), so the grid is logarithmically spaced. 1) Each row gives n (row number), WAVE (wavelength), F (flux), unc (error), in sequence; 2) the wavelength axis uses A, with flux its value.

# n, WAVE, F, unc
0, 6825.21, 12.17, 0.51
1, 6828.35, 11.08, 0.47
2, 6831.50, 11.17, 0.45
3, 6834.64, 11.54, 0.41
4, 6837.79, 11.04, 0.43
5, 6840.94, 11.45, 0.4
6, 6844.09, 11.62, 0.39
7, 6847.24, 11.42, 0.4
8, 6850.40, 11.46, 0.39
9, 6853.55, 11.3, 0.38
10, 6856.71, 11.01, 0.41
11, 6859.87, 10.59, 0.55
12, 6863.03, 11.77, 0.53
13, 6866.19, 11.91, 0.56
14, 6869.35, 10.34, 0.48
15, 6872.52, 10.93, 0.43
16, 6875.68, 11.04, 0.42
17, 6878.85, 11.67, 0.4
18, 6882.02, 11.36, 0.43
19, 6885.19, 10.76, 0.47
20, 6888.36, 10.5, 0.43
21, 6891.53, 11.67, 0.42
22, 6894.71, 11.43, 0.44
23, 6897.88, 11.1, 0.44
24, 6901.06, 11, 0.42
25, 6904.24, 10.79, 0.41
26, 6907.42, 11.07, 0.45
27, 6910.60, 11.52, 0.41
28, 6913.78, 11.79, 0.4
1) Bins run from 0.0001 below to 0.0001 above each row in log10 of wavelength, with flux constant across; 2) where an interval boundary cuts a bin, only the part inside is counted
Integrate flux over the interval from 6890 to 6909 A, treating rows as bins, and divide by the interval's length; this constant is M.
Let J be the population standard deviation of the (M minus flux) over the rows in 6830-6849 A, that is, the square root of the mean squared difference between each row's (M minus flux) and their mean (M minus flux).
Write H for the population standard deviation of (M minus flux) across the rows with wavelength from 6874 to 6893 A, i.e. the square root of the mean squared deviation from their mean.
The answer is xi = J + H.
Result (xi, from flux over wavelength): 0.65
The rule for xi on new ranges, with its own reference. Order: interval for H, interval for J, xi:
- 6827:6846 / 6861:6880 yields 0.78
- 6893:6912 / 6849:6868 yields 0.70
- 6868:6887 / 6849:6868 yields 0.87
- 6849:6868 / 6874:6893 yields 0.89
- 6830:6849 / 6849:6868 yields 0.65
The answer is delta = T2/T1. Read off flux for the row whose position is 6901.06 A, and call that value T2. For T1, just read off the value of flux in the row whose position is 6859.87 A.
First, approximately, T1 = 10.59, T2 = 11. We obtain 1.04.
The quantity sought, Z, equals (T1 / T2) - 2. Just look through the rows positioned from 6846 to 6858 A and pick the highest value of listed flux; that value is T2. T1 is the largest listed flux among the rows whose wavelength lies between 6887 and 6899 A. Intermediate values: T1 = 11.67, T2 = 11.46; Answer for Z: -0.98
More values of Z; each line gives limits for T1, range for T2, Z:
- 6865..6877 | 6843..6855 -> -0.98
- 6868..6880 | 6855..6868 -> -1.02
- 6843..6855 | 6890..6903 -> -1.00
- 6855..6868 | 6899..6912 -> -0.97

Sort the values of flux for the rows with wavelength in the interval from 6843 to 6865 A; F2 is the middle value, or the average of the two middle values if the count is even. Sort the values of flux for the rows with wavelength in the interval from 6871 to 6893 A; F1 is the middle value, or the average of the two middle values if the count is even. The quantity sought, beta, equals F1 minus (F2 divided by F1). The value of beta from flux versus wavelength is 10.0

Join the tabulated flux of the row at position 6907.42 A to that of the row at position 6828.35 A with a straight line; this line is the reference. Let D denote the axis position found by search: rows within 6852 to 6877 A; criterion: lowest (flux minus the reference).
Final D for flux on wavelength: 6869.35 A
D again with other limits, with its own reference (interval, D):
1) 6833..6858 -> 6856.71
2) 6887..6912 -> 6888.36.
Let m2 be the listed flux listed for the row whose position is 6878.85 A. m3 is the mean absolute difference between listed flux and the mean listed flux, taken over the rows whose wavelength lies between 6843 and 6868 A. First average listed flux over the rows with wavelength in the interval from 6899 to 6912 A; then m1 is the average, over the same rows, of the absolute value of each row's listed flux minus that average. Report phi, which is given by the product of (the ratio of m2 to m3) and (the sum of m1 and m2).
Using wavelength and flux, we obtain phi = 442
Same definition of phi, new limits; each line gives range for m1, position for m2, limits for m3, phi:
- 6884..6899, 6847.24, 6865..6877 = 315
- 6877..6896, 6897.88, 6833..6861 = 491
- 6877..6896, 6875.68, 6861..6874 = 210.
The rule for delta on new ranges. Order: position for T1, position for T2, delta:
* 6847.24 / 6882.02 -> 0.99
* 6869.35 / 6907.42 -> 1.07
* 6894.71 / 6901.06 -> 0.96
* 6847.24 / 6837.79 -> 0.97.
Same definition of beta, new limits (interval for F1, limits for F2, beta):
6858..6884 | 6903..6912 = 10.2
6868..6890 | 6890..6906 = 9.9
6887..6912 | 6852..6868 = 10.1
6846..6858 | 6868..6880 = 10.4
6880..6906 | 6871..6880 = 10.1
